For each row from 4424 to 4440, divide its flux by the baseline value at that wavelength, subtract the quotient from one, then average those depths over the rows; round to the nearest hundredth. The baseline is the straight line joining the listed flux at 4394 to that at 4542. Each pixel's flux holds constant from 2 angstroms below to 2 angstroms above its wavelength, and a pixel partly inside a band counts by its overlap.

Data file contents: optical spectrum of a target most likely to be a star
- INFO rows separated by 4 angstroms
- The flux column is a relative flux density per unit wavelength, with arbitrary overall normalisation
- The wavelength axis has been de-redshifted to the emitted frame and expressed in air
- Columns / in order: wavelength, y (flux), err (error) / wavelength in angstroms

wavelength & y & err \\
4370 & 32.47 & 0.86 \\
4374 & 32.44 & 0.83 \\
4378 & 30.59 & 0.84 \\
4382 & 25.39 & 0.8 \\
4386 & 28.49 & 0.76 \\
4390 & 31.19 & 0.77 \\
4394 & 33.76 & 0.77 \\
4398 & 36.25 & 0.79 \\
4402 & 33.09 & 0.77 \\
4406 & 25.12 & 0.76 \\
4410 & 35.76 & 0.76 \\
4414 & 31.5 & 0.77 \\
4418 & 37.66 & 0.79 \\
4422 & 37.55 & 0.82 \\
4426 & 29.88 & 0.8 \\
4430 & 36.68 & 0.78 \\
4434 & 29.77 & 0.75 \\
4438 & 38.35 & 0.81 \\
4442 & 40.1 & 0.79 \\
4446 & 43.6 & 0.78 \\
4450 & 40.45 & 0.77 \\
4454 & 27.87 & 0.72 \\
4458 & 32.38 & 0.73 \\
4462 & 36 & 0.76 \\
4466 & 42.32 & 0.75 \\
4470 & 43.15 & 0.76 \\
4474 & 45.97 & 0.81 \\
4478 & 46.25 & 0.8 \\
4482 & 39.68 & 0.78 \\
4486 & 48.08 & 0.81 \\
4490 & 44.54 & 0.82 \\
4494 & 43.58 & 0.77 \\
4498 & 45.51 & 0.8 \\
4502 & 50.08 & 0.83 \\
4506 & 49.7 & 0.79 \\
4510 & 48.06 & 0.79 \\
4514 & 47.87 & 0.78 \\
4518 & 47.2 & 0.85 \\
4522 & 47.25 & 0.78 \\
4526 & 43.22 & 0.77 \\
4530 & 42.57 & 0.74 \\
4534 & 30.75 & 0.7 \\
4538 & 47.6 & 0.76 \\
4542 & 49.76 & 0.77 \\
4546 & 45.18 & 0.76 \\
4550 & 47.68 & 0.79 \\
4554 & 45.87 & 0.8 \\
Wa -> 0.11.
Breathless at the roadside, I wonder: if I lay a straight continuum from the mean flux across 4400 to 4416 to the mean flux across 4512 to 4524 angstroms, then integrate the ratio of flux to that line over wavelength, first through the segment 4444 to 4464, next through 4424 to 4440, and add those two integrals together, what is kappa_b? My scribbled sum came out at 34.4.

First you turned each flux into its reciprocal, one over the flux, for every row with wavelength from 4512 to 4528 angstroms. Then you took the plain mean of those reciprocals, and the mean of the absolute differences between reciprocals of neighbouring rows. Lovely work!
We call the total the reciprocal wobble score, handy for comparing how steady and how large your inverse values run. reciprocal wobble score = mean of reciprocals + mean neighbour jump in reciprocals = 0.022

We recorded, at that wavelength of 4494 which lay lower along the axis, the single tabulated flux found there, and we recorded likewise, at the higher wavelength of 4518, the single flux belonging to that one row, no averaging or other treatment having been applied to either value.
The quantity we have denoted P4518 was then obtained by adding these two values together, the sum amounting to 91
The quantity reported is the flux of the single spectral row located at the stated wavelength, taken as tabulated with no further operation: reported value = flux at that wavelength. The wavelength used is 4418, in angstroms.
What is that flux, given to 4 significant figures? 37.66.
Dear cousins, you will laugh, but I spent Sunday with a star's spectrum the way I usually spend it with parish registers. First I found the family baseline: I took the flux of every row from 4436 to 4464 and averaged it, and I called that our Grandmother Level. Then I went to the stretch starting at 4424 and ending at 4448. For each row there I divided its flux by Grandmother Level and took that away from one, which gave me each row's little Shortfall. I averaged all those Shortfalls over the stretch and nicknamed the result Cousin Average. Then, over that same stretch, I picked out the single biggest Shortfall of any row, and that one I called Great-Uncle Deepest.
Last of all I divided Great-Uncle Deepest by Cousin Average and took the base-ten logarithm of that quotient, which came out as 1.1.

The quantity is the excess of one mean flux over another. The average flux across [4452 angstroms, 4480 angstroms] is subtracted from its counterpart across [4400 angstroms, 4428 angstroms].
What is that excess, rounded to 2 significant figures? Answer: -6.2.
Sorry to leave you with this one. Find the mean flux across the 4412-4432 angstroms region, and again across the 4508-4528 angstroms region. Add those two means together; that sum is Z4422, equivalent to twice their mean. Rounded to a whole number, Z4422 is 81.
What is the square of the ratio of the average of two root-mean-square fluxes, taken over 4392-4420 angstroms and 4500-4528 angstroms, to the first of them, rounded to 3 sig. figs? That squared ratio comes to 1.47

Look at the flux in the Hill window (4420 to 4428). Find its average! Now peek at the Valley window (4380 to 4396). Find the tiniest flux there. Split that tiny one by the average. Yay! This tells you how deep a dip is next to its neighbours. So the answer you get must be 0.75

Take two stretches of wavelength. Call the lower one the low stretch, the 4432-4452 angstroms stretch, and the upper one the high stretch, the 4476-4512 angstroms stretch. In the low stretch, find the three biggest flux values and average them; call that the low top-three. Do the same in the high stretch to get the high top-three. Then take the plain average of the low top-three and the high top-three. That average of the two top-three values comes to 45.3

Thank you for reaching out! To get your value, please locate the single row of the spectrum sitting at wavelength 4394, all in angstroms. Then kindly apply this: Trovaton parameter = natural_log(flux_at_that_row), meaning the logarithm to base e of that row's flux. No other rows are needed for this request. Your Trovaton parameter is 3.52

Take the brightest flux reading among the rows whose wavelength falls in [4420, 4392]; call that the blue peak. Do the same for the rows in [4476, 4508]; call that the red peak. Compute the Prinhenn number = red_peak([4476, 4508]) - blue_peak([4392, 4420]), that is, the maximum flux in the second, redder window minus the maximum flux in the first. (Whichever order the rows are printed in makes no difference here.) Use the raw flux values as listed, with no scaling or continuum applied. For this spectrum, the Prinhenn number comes 12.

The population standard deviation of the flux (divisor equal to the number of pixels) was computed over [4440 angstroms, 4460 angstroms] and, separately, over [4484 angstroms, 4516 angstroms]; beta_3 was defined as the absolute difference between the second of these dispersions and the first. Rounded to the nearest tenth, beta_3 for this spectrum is 3.6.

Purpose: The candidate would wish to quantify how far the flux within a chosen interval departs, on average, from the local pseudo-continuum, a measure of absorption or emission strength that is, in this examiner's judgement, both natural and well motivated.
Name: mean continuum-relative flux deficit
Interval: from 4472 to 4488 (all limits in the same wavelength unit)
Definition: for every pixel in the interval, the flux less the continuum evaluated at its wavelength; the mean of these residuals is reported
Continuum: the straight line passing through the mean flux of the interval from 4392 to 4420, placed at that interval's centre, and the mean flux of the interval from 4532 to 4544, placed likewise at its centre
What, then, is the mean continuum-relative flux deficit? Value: 6.4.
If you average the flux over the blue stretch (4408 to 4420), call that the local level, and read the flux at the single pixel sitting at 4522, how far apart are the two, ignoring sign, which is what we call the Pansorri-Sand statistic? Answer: 12.3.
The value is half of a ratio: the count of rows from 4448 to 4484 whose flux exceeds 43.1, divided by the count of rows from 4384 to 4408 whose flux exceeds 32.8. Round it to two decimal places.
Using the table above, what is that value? 0.50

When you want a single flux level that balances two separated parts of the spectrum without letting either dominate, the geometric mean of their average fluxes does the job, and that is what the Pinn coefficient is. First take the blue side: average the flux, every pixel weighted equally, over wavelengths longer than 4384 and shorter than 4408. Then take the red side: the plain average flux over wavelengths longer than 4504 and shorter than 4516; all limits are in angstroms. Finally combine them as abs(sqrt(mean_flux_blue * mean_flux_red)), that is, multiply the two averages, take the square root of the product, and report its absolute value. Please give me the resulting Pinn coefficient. 39.0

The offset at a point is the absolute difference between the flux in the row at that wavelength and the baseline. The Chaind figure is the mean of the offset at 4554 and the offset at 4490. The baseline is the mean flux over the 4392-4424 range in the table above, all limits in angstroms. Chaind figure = 11.4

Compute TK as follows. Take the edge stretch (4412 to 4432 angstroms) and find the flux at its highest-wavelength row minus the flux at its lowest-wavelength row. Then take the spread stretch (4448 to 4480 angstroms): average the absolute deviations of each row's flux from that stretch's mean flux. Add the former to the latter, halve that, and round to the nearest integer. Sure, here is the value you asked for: 5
